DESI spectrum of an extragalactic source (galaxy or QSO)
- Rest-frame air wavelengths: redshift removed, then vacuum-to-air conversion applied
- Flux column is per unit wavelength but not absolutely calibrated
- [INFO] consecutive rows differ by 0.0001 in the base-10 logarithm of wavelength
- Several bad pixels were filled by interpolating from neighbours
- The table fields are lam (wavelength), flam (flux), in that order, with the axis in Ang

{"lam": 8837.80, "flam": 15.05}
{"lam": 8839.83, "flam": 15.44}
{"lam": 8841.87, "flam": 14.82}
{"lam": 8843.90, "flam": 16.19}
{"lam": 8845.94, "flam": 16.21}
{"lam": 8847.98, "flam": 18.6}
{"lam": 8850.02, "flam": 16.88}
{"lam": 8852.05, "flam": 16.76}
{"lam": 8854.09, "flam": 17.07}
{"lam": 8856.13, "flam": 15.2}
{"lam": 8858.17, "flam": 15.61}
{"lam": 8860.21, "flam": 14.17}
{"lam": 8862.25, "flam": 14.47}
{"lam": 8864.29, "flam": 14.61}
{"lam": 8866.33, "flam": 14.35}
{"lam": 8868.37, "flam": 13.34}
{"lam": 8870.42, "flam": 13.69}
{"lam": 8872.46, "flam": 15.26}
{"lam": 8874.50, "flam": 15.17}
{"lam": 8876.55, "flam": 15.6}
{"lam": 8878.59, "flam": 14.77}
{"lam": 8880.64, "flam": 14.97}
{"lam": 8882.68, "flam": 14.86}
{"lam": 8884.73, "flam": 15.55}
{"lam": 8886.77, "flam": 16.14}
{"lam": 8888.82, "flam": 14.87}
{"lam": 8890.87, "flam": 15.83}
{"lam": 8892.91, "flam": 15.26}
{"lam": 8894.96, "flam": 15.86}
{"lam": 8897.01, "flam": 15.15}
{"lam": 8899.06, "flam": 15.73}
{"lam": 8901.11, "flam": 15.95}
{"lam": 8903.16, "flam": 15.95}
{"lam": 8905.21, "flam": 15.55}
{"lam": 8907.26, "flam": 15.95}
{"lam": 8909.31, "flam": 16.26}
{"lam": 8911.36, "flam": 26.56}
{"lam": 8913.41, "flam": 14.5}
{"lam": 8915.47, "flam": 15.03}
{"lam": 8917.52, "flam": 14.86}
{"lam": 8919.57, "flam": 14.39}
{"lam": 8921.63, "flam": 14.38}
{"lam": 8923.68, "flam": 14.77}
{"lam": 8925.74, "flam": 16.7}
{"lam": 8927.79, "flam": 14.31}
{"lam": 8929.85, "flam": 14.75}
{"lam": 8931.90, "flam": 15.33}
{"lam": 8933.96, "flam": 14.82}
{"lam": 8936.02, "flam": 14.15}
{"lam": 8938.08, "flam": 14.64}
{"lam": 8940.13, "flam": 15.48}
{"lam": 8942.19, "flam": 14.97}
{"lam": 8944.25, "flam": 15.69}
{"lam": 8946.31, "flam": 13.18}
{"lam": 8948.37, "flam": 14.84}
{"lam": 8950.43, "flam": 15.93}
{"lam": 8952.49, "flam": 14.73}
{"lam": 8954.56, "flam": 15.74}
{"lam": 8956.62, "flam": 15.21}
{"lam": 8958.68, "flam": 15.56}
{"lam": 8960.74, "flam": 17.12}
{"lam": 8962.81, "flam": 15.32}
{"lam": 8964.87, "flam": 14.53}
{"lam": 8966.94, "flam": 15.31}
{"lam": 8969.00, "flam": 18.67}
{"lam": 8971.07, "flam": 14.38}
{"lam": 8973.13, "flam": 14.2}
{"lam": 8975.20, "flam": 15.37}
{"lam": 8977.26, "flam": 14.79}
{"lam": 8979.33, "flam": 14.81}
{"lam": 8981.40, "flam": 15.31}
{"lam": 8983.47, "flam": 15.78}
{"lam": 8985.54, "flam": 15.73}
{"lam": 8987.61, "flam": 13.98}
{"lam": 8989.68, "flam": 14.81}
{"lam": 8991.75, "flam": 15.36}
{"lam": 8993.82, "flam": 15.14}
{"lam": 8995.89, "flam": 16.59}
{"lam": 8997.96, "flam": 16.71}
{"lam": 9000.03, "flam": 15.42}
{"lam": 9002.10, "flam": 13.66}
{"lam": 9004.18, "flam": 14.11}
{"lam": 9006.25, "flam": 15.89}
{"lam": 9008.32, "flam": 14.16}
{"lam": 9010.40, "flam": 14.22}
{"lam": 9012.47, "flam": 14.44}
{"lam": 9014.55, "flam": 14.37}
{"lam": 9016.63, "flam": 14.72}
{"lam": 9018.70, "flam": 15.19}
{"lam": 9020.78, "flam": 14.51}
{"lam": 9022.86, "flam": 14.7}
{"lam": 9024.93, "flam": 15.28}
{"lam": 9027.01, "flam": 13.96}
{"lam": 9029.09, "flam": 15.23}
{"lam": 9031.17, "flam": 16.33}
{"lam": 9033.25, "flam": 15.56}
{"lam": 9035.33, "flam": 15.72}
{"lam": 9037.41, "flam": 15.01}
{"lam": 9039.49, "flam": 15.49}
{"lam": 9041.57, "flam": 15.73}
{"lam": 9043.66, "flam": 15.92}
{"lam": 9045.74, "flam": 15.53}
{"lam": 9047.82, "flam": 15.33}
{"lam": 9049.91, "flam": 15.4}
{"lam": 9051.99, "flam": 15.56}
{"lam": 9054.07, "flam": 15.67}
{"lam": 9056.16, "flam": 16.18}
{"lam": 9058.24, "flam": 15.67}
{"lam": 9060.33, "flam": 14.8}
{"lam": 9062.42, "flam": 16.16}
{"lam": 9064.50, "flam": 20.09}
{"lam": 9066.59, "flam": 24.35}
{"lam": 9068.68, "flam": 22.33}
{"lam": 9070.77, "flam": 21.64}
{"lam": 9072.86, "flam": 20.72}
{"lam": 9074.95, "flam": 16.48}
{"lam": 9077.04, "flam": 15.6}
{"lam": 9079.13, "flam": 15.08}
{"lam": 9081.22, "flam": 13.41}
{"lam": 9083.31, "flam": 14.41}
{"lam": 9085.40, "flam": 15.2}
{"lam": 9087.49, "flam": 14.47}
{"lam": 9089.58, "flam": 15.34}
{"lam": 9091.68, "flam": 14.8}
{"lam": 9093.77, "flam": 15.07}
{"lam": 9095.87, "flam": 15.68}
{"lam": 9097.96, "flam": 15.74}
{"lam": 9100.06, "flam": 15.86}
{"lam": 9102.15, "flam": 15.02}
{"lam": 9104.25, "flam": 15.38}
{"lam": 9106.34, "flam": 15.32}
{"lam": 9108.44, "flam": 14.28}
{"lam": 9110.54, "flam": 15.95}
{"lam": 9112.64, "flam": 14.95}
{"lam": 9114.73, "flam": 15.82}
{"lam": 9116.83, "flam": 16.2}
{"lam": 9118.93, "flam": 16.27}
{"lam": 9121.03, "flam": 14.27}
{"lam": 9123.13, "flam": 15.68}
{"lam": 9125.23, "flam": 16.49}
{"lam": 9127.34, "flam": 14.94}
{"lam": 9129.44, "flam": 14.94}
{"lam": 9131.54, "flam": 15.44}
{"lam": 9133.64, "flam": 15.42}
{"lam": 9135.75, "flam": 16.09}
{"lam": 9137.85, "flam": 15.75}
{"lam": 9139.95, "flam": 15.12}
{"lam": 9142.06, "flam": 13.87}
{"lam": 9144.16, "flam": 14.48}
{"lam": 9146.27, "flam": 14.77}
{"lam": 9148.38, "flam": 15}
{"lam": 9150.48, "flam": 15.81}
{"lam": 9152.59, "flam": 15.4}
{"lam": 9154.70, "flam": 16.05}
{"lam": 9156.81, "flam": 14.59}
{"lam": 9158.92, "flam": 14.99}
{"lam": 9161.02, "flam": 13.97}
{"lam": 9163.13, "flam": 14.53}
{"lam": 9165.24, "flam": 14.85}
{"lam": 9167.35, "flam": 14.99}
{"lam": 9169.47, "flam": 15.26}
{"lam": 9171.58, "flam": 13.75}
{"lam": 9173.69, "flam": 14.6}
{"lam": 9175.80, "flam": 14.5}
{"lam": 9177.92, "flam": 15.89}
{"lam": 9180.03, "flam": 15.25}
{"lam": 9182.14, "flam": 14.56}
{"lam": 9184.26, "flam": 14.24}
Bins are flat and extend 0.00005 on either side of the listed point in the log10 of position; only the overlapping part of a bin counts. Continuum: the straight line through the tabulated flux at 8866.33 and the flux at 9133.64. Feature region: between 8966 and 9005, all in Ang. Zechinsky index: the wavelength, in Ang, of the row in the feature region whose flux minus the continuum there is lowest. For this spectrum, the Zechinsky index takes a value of 9002.10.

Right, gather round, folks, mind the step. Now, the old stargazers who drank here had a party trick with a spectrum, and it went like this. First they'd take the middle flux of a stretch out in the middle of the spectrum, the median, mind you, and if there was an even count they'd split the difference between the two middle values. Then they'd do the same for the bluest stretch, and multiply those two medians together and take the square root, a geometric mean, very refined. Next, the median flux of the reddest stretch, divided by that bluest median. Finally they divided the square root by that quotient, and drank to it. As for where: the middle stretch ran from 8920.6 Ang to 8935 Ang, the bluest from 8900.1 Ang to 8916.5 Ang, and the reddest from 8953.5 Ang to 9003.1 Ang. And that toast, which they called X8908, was 16.0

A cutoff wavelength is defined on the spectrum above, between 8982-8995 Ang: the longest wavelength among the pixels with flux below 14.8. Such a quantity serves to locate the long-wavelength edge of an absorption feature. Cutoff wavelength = 8987.61 Ang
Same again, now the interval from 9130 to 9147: 9146.27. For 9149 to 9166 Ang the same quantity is 9163.13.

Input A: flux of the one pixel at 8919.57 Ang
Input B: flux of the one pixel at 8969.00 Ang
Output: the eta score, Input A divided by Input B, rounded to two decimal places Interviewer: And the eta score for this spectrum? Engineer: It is 0.77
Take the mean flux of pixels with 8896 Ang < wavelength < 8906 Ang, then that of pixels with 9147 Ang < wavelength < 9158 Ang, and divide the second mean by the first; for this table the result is 0.98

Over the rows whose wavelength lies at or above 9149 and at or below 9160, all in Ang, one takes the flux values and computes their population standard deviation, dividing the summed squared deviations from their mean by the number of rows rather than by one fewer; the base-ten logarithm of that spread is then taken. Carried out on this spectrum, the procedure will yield -0.27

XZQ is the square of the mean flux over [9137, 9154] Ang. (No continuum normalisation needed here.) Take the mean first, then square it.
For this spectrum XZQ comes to 226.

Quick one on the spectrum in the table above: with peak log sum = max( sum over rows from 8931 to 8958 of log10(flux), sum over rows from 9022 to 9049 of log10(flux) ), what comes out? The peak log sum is 15.42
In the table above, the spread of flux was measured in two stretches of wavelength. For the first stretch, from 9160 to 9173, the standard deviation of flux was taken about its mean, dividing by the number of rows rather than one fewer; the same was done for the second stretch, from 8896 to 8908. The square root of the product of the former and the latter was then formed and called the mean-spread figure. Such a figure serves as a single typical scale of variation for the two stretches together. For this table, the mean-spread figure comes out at 0.40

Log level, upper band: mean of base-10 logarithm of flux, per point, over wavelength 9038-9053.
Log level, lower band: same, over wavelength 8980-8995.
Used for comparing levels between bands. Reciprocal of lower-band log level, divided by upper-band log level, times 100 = 71.1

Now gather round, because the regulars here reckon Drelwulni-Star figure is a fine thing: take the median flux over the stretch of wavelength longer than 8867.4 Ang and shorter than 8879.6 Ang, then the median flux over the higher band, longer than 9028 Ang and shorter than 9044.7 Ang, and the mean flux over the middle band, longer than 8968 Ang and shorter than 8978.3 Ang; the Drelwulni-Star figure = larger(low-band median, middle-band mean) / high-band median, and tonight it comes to 0.99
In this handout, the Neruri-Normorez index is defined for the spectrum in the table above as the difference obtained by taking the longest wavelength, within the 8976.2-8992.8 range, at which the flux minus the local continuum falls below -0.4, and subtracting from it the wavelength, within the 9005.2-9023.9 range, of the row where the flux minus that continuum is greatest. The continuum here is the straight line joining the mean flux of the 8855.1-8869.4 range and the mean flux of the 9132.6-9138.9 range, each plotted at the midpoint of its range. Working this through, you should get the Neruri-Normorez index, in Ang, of -18.6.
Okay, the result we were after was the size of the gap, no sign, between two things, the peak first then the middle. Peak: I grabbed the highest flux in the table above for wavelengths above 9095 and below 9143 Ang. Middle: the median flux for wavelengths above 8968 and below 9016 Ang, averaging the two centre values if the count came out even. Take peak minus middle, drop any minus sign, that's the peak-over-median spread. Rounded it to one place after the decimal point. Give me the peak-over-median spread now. 1.7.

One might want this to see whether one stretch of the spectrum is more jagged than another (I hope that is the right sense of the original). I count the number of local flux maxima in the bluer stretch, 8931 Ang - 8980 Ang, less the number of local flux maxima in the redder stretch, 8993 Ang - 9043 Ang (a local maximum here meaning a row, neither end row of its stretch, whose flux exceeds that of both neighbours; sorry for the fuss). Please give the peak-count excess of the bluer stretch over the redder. 0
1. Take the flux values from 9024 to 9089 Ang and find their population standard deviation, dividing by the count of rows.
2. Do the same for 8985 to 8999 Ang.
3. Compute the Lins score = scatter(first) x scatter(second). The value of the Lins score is 2.3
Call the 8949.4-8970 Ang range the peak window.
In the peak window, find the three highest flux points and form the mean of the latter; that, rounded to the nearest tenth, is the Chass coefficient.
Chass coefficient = 17.2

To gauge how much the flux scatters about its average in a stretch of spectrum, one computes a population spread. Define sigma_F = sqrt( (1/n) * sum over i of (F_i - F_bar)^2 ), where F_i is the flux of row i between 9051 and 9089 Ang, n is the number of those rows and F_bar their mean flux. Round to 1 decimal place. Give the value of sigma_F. 3.1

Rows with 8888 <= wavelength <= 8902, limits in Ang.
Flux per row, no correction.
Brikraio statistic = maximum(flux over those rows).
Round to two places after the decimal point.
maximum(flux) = 15.95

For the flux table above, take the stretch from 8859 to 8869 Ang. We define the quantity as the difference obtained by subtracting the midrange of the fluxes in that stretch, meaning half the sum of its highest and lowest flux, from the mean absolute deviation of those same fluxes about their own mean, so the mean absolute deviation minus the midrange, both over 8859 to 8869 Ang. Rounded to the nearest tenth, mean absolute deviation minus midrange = -13.6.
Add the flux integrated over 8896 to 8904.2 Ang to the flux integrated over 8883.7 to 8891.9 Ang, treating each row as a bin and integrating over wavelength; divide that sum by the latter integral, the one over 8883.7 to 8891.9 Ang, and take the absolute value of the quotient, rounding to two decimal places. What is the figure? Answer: 2.01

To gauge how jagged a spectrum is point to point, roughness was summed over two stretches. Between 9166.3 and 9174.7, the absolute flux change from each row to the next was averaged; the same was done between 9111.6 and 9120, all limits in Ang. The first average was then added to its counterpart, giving 1.3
